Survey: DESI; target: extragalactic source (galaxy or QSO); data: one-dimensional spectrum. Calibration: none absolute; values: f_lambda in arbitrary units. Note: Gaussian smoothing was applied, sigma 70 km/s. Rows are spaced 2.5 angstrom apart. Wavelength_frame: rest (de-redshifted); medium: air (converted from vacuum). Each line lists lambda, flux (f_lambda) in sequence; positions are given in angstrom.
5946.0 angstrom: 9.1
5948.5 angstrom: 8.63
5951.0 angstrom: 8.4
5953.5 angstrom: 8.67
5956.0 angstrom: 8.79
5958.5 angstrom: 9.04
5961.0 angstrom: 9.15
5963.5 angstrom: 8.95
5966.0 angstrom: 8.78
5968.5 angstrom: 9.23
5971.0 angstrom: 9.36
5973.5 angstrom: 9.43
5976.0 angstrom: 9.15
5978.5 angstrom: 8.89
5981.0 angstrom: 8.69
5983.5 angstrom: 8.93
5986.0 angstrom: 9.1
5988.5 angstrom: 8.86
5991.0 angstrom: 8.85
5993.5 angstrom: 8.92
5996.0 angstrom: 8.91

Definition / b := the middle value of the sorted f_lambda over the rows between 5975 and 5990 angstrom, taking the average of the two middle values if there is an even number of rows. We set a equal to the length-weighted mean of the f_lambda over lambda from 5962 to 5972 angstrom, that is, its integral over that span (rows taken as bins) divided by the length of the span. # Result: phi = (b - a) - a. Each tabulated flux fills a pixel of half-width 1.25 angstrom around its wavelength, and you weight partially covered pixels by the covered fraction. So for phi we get -9.2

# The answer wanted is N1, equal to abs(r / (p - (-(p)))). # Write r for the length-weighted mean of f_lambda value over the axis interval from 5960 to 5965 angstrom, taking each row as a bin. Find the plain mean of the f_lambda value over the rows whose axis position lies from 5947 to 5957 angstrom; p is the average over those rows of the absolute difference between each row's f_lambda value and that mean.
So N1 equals 41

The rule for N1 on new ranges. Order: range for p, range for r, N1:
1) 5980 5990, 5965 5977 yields 38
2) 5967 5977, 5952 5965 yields 43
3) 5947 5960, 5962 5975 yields 27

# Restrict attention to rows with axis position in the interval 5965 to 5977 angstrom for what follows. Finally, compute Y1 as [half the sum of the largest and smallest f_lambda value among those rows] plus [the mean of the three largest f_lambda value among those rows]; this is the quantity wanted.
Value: 18.4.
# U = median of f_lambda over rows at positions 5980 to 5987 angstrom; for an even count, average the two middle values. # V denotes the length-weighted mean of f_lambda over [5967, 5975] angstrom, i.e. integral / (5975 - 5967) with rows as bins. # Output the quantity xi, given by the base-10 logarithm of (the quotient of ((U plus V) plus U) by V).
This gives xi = 0.465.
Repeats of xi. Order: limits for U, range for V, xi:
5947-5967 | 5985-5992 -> 0.472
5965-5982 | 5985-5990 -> 0.483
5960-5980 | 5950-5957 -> 0.495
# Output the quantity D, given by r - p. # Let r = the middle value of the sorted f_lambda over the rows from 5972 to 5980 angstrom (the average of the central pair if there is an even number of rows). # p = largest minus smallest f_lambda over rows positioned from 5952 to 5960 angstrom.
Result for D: 8.78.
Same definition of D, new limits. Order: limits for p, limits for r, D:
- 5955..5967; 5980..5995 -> 8.52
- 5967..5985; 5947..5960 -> 7.93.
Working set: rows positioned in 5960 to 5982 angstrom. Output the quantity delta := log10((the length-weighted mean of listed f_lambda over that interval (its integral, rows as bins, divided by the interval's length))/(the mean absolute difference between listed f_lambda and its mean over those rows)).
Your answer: 1.62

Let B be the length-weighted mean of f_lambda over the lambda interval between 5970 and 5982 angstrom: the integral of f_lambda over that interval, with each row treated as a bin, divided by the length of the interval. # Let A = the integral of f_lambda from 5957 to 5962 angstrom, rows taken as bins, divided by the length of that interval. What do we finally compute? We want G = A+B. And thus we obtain 18.2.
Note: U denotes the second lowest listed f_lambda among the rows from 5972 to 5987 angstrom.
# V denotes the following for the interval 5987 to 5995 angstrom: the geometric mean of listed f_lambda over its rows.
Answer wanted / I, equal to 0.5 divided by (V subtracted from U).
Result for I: 37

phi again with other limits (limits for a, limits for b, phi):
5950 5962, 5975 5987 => -8.7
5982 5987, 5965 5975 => -8.7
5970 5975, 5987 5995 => -9.9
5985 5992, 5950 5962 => -9.1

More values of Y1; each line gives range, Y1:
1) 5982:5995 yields 18.0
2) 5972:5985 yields 18.2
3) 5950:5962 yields 17.8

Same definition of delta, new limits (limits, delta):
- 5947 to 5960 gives 1.72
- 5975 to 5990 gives 1.85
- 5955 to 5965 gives 1.90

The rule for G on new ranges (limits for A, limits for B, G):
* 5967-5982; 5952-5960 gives 18.0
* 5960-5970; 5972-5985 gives 18.1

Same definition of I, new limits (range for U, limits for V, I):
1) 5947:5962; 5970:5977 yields -1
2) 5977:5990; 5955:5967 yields -6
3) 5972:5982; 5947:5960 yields 3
